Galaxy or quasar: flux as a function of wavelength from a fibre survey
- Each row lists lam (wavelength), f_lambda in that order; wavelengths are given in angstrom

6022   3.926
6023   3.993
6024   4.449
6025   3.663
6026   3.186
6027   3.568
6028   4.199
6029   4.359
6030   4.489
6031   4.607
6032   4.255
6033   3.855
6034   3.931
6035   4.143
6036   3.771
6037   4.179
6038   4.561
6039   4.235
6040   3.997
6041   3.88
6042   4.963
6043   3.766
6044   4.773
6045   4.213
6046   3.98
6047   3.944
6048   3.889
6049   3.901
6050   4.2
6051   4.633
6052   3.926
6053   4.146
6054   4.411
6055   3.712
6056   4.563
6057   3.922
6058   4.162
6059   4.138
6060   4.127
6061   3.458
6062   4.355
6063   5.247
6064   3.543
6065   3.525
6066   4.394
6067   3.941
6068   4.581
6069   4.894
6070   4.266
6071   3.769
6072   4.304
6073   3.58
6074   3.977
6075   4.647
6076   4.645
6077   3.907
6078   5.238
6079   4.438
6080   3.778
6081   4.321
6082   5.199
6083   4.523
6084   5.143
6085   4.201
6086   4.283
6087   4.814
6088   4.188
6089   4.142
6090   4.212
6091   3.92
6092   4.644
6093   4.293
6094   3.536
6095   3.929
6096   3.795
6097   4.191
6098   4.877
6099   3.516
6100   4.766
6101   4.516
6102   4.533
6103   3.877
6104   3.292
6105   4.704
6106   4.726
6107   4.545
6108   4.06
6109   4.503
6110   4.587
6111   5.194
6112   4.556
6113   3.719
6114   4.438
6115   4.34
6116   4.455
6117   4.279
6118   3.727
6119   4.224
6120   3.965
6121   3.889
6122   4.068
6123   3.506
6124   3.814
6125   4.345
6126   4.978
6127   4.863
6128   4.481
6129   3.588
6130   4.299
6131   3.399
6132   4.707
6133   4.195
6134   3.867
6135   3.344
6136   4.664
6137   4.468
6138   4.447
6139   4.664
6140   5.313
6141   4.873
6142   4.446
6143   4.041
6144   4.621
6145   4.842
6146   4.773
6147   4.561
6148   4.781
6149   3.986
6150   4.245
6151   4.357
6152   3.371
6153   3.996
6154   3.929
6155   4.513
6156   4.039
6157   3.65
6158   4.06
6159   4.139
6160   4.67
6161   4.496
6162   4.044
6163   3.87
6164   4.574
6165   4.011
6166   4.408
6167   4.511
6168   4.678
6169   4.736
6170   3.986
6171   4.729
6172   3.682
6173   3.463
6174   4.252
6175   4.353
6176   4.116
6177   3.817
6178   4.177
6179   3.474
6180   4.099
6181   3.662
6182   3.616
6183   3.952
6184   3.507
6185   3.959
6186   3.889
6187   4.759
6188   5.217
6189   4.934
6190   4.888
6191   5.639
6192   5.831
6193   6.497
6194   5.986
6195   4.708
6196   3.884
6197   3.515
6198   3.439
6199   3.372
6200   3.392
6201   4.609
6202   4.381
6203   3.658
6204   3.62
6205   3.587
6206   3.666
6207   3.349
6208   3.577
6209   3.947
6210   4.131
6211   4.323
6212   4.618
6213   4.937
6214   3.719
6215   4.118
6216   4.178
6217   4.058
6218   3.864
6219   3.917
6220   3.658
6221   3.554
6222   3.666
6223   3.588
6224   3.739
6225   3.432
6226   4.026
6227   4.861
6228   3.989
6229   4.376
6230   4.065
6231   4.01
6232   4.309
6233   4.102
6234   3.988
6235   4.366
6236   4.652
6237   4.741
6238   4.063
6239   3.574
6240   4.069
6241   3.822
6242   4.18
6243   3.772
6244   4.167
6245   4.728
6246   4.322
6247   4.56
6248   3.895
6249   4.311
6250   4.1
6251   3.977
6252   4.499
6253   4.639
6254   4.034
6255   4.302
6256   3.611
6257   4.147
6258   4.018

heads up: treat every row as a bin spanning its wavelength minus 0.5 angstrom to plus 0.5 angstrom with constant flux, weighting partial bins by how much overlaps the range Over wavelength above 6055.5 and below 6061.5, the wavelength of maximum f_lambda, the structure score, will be 6056 angstrom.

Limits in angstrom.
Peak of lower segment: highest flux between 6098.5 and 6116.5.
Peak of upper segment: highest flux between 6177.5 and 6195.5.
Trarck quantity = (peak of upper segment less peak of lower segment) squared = 1.70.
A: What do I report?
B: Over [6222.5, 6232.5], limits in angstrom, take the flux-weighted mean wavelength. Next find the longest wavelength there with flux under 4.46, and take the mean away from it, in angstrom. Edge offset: 4.4 angstrom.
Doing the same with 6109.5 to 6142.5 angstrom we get 15.9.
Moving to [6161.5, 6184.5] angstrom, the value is 11.3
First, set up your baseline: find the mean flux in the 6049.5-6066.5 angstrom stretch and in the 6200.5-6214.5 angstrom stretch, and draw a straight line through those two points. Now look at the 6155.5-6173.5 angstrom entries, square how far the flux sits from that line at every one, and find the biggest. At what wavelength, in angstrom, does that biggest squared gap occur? 6169 angstrom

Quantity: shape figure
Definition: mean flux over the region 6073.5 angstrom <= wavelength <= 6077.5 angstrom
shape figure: 4.3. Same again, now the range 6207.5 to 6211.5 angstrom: 4.0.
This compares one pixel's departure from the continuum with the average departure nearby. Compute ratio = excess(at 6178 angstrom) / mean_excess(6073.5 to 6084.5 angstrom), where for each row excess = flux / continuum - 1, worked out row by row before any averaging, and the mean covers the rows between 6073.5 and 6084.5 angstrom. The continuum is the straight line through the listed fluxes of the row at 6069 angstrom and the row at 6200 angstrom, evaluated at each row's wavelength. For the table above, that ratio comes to -2.8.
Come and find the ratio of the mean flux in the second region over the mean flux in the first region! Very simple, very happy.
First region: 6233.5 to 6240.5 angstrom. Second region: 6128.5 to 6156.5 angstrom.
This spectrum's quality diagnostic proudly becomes 1.02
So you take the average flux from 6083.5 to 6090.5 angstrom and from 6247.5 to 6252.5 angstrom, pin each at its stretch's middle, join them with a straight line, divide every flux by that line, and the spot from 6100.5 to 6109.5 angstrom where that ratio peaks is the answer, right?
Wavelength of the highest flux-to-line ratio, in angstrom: 6106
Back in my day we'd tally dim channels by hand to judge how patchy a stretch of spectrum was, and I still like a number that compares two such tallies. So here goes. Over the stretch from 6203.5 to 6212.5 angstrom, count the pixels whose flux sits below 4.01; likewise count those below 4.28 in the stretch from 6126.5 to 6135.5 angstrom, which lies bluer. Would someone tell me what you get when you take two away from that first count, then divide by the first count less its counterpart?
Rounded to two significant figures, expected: 4.0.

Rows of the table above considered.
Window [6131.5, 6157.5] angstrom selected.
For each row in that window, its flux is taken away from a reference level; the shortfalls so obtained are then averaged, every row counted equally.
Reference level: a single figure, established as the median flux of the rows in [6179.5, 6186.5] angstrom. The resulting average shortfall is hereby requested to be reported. -0.45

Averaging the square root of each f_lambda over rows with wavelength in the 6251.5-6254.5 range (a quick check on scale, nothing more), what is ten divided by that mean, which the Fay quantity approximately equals 4.77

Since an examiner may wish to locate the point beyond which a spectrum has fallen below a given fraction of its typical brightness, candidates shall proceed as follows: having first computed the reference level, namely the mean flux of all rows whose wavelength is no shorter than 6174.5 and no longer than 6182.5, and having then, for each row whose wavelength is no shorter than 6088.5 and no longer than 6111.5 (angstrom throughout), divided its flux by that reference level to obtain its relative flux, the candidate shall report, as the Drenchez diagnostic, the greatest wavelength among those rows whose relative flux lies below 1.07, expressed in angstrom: 6108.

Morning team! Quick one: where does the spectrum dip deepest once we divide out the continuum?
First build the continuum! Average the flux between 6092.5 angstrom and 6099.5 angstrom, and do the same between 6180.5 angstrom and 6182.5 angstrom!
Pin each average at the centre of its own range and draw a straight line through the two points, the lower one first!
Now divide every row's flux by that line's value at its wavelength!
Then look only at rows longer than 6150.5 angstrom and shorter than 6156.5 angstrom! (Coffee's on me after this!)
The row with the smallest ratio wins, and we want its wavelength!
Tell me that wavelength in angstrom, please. 6152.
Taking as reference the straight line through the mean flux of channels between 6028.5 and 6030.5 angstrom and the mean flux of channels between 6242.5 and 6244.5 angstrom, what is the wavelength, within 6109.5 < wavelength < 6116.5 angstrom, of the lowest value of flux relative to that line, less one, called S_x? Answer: 6113 angstrom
